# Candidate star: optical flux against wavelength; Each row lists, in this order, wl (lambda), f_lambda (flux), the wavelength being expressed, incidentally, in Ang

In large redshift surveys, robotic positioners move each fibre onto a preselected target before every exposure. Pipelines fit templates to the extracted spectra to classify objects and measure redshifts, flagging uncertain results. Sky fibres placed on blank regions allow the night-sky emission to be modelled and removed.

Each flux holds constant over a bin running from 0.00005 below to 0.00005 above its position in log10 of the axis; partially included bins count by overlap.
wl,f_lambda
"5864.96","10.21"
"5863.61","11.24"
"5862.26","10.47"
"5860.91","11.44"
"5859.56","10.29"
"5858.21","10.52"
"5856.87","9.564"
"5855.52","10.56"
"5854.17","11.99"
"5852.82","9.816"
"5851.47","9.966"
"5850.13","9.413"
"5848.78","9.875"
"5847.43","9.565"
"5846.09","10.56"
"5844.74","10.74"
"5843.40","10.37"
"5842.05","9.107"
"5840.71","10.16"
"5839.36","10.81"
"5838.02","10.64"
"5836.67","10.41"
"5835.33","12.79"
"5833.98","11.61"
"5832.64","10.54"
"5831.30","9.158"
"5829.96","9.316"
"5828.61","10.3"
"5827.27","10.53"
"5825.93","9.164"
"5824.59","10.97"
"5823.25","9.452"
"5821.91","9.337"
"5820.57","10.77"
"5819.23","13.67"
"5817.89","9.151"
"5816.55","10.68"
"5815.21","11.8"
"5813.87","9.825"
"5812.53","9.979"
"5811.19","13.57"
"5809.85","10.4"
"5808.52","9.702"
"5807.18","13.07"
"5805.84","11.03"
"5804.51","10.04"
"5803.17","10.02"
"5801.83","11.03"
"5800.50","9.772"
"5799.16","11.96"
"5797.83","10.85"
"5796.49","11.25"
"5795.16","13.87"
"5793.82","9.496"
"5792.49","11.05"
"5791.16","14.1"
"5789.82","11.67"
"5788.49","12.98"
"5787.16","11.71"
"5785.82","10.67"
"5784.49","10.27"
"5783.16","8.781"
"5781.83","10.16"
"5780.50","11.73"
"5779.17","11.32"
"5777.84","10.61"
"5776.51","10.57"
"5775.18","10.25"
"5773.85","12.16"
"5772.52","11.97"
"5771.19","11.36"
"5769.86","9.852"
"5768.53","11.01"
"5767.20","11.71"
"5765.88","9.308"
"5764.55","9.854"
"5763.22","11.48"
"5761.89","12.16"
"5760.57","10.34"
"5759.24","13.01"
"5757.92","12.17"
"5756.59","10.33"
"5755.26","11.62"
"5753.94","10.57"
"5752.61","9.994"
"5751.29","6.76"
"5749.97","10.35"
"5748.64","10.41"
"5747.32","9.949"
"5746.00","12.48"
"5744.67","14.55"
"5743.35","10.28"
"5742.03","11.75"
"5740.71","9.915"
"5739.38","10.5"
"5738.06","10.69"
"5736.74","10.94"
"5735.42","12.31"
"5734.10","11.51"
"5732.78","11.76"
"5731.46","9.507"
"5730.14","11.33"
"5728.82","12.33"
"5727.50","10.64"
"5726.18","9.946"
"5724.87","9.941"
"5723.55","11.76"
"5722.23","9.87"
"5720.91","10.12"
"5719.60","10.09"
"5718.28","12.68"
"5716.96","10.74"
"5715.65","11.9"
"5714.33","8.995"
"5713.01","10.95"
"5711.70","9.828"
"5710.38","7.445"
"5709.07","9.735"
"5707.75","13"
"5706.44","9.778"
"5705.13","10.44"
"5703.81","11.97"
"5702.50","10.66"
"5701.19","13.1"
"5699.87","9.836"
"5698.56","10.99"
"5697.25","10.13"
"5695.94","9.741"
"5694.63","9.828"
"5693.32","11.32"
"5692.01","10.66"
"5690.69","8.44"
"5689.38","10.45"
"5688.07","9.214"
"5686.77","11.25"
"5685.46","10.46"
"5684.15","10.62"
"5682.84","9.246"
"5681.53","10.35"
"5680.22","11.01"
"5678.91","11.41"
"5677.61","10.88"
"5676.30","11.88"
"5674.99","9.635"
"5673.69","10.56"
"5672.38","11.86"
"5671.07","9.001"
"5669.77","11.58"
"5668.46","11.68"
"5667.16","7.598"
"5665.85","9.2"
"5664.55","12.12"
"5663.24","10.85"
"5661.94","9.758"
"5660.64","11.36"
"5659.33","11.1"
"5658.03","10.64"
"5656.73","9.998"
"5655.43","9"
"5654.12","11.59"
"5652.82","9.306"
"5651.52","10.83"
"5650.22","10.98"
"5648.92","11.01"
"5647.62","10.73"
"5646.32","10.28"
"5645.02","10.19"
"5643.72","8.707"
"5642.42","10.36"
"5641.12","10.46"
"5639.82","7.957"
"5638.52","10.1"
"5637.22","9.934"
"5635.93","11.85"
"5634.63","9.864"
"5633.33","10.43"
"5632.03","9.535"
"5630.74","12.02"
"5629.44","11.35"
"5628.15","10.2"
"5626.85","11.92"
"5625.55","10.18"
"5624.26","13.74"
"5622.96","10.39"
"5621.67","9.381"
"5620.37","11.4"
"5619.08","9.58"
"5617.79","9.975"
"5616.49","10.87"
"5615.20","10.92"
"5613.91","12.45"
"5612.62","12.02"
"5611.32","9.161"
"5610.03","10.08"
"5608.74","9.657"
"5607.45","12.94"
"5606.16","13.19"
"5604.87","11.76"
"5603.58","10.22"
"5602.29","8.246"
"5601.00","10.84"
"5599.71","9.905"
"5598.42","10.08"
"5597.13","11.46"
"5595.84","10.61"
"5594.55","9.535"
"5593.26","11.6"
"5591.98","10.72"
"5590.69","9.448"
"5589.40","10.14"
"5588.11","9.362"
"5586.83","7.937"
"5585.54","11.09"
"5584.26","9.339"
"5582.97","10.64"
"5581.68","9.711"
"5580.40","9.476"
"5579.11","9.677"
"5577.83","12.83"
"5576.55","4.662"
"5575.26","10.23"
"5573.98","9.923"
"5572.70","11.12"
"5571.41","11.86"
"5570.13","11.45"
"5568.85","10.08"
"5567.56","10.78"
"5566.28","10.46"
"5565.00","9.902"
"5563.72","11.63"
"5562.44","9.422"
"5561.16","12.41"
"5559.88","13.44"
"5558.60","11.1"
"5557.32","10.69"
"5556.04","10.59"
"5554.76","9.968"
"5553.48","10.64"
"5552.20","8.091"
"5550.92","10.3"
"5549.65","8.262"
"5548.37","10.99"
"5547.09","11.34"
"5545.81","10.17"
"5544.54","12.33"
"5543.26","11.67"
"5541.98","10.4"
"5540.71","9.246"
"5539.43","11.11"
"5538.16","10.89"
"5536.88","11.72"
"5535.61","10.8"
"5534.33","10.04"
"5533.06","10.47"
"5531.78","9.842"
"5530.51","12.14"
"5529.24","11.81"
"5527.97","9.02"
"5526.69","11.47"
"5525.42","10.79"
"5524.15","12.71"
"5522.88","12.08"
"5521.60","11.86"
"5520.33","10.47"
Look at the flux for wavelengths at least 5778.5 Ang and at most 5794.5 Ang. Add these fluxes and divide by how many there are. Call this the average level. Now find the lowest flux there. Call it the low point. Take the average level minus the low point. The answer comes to 2.38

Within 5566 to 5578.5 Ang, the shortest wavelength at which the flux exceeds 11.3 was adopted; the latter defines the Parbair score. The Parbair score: 5570.13 Ang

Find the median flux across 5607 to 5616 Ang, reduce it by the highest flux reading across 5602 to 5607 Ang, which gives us -2.3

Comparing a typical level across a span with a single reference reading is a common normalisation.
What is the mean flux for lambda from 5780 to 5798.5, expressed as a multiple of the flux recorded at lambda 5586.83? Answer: 1.427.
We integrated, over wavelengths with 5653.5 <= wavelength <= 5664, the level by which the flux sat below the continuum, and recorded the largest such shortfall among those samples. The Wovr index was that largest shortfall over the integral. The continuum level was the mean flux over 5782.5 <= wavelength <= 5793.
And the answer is 0.27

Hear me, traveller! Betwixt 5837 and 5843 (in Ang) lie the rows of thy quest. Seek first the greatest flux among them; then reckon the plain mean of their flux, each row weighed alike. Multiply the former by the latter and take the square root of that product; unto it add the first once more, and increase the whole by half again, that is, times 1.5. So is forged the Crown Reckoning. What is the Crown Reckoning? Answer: 32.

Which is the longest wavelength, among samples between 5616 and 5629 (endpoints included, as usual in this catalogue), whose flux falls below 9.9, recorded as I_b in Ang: 5621.67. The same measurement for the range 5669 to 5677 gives 5674.99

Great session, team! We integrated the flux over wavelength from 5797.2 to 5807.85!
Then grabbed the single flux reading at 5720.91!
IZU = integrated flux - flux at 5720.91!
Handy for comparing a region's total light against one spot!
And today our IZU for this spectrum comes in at 107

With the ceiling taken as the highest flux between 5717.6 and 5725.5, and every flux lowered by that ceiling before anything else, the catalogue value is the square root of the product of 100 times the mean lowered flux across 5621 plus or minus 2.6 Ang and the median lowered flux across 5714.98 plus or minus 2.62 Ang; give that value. 21.4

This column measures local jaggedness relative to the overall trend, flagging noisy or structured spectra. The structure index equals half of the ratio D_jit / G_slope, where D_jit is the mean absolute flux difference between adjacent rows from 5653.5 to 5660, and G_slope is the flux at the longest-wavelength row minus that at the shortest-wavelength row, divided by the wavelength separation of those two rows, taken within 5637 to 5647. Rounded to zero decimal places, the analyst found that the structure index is 15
